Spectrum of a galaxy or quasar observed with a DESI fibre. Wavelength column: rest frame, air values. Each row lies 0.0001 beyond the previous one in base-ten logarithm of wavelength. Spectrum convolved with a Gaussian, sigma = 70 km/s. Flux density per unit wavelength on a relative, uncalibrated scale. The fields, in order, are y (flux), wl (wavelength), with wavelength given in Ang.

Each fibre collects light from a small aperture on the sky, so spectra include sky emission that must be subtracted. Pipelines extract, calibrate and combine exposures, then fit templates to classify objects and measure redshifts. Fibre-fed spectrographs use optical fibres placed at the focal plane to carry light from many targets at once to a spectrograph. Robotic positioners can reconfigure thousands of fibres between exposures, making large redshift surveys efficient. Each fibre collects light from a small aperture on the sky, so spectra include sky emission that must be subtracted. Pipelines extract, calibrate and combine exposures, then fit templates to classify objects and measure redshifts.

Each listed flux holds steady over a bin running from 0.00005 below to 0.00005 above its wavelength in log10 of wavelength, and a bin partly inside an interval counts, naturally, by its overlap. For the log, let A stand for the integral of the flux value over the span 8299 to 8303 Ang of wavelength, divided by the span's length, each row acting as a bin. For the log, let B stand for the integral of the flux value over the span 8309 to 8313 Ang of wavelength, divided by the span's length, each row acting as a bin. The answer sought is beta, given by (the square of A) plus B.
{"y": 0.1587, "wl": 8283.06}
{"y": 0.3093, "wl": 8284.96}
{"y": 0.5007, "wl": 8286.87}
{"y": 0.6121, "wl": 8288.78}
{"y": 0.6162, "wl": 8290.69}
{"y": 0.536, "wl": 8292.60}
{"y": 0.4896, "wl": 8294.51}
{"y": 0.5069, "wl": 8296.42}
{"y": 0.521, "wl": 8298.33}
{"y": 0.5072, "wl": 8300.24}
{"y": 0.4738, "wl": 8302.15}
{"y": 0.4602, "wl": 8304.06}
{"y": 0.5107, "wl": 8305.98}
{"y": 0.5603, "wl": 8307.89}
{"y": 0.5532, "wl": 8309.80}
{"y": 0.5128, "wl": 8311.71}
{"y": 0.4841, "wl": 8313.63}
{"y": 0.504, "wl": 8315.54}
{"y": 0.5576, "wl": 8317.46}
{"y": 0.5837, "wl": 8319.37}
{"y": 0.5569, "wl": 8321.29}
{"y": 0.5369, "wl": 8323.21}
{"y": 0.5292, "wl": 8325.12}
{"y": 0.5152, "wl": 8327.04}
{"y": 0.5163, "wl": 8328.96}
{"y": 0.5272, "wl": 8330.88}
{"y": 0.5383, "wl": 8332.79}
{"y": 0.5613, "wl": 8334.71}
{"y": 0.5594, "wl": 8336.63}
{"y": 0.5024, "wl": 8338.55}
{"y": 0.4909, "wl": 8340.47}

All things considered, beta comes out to 0.771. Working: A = 0.493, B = 0.528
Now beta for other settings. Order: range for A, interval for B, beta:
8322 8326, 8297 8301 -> 0.800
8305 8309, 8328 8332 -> 0.810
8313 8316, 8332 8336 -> 0.795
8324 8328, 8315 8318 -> 0.804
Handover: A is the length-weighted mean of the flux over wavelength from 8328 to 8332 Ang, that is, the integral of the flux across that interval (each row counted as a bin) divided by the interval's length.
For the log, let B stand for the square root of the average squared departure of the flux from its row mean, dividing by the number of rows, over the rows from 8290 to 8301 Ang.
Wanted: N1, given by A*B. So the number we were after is 0.022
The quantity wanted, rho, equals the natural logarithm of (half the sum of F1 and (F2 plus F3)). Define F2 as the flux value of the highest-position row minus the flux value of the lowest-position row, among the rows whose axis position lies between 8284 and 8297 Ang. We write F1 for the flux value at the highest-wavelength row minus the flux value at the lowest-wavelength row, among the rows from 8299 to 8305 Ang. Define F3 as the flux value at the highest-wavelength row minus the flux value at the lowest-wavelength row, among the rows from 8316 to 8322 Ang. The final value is -2.6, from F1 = -0.05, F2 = 0.20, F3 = -0.001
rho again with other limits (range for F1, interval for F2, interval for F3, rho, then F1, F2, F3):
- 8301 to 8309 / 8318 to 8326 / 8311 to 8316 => -4.5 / 0.09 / -0.05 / -0.009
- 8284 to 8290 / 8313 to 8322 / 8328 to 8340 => -1.7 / 0.30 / 0.07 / -0.014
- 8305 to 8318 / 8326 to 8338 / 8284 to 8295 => -2.0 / 0.05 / 0.04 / 0.180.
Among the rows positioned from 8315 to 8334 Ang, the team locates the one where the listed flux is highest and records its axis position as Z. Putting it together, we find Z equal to 8319.37 Ang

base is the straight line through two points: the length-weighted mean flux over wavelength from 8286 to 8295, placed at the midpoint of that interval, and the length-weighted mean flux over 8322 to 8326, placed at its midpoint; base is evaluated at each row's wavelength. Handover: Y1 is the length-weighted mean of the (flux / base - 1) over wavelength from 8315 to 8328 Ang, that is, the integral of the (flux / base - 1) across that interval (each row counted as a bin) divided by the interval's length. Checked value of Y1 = 0.010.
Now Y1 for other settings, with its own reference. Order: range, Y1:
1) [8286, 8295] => 0.000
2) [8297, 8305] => -0.104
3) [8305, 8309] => -0.016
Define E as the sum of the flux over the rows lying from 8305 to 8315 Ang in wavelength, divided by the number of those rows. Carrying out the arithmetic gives 0.524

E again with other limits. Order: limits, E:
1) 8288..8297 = 0.552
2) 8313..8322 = 0.537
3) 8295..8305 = 0.494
